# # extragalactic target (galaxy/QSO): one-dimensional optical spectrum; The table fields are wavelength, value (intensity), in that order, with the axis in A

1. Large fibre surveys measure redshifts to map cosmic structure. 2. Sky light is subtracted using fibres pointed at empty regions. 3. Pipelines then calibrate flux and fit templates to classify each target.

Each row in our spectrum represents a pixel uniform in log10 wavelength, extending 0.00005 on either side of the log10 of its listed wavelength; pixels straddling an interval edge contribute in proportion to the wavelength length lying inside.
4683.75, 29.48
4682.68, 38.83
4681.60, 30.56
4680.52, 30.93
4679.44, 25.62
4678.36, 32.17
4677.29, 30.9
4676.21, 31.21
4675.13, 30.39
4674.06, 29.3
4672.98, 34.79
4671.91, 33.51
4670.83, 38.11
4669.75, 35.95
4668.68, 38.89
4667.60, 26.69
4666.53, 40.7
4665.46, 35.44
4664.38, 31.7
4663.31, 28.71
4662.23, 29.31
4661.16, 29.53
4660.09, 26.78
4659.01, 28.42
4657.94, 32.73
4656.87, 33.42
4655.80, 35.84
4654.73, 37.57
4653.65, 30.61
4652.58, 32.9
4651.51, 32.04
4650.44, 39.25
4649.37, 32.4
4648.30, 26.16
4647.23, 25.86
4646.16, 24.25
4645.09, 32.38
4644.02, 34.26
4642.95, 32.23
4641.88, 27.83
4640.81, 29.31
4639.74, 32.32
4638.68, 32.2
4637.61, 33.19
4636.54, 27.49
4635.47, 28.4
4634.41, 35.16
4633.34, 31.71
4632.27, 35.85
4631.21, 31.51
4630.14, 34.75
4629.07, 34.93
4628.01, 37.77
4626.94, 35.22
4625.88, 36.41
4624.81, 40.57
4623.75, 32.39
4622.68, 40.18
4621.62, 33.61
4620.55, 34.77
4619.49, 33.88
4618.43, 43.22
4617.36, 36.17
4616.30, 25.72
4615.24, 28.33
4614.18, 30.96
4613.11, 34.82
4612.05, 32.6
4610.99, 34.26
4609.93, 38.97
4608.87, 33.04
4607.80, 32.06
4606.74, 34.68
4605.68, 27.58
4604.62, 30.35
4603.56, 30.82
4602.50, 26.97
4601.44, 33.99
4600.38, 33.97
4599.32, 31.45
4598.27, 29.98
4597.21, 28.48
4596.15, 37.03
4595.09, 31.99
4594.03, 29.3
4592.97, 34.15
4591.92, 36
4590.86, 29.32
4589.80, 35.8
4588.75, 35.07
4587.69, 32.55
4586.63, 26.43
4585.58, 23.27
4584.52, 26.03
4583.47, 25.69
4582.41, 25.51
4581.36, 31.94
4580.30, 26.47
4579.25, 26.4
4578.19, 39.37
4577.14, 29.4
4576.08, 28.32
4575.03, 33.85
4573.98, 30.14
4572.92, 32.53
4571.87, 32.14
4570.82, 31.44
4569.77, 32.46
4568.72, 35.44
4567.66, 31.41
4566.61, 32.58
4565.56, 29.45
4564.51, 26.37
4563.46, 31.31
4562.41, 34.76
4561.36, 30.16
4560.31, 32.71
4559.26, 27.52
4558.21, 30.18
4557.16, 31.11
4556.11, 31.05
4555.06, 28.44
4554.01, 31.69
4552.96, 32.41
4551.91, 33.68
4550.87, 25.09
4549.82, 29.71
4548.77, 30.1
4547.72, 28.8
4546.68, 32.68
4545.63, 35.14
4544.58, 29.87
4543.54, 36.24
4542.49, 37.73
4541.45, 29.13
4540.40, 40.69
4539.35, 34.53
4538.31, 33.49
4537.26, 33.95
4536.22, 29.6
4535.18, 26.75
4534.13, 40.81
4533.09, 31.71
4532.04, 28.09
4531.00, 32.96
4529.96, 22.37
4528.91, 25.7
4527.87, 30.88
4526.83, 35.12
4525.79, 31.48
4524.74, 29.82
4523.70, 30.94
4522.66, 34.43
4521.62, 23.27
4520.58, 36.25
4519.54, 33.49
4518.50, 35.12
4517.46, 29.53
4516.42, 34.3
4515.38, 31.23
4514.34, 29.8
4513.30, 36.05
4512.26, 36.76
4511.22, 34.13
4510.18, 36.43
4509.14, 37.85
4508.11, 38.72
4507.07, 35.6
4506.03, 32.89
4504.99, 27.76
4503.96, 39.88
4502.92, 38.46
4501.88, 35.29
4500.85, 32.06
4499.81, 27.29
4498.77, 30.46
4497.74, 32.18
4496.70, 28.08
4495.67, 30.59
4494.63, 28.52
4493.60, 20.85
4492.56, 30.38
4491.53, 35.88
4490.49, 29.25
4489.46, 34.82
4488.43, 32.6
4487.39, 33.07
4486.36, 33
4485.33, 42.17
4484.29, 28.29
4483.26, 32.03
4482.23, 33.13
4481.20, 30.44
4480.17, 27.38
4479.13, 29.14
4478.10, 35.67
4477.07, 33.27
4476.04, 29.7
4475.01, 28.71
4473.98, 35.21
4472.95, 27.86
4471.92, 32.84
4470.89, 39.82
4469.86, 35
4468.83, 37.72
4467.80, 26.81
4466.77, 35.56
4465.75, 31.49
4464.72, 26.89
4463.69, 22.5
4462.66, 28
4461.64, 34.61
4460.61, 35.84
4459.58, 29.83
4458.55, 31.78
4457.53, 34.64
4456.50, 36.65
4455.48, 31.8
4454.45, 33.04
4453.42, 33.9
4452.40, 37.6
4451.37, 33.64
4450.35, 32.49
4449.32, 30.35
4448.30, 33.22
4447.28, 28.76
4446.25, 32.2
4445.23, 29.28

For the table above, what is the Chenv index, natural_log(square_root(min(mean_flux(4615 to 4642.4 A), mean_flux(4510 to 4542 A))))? 1.74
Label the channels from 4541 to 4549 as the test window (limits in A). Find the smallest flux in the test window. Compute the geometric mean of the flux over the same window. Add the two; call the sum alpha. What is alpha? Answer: 61.1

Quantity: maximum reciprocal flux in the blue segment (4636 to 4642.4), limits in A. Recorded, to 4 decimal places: 0.0364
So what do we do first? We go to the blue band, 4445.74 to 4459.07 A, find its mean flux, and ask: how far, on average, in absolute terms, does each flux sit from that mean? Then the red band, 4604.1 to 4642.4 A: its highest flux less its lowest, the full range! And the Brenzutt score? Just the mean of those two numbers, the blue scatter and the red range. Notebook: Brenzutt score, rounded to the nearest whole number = 10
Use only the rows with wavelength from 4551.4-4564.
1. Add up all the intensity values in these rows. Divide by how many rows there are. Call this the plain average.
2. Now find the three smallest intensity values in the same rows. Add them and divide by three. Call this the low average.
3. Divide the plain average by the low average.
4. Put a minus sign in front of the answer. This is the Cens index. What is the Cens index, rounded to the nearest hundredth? -1.09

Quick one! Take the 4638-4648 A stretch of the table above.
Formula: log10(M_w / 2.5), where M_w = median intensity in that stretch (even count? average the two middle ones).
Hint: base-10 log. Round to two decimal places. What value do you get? 1.11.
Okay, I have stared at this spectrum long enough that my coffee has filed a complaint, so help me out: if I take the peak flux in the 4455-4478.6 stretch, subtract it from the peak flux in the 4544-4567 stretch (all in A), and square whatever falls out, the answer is 21.9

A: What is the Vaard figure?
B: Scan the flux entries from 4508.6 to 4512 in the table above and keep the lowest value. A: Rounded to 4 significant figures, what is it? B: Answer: 34.13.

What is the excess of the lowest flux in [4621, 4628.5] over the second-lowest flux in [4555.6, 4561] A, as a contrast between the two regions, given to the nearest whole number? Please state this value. 2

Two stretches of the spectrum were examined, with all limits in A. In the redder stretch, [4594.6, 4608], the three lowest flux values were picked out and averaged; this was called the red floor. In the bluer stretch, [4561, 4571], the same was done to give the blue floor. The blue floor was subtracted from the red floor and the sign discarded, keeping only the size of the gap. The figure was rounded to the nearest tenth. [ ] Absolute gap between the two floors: 1.0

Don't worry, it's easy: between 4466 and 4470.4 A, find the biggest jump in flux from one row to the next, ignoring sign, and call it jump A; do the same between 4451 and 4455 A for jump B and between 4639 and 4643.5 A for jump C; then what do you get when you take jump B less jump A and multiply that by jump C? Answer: -31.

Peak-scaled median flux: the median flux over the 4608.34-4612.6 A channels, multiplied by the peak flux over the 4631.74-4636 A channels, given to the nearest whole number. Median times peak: 1206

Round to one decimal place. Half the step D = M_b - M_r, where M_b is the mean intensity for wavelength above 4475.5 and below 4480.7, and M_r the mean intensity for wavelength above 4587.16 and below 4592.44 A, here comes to -1.4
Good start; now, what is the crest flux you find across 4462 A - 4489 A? 42.17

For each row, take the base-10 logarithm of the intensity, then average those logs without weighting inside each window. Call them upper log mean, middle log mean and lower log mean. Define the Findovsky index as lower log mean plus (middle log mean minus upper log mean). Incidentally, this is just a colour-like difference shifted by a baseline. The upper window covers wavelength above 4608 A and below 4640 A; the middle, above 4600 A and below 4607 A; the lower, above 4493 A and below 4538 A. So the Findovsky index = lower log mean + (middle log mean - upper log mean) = 1.46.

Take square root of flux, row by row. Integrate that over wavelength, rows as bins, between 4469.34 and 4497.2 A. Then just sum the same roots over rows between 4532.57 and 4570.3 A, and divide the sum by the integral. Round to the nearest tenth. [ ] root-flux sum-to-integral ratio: 1.3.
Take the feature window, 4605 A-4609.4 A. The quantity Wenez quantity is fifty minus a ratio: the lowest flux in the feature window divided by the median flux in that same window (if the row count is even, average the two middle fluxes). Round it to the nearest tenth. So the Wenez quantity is 49.2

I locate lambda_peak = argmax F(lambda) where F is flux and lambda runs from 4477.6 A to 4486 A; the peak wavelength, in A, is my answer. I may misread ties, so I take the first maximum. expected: 4485.33 A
